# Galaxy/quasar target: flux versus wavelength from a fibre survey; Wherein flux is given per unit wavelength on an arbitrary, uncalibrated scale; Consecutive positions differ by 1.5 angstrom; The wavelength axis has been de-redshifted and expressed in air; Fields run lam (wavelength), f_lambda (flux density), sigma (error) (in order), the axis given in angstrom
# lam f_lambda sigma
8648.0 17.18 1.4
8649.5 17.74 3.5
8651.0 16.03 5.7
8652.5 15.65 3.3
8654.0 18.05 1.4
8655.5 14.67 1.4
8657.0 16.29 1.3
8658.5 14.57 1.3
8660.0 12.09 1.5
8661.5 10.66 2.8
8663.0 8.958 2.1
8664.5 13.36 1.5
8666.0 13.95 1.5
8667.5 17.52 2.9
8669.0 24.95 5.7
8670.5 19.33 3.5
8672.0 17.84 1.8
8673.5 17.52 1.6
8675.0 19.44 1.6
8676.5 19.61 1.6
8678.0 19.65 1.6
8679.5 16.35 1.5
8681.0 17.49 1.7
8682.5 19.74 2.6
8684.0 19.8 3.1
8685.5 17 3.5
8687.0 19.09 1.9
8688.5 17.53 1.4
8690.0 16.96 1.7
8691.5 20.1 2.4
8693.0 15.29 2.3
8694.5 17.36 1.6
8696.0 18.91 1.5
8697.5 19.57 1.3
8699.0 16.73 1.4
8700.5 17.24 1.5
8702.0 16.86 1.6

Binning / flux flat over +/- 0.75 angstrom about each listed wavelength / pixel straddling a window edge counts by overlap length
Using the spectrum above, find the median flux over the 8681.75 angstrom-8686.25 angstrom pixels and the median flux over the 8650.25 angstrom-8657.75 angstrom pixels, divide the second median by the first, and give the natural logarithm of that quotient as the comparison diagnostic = -0.21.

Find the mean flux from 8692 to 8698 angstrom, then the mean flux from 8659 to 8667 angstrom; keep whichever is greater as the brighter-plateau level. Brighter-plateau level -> 17.8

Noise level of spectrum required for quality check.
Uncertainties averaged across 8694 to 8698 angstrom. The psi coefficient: 1.5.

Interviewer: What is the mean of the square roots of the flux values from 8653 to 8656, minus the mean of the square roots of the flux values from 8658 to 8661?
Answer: 0.4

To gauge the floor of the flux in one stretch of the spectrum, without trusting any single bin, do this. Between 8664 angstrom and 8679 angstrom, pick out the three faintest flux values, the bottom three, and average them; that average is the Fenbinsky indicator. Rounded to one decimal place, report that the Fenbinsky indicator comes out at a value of 14.9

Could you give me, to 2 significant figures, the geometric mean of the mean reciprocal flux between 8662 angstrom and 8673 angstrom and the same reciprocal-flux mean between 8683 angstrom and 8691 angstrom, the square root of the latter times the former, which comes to 0.061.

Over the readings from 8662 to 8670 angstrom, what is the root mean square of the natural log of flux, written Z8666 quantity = 2.72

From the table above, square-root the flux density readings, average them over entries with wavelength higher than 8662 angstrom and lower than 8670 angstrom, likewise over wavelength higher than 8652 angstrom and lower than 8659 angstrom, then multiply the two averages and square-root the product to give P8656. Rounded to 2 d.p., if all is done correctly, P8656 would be 3.95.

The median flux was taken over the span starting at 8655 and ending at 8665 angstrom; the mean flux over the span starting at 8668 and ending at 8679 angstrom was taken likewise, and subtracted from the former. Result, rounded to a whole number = -6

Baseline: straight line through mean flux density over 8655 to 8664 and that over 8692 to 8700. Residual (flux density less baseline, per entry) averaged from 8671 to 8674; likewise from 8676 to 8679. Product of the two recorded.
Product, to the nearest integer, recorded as 14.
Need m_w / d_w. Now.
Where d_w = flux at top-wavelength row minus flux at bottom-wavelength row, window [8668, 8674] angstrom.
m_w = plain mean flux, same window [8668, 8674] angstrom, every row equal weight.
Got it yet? -3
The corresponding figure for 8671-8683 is 10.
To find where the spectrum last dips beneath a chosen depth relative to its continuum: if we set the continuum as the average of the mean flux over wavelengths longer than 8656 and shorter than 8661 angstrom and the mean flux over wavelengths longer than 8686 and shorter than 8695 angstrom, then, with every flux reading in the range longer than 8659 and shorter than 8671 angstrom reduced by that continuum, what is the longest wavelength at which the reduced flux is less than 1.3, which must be 8666.0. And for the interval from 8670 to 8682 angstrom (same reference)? 8679.5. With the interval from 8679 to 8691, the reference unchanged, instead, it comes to 8690.0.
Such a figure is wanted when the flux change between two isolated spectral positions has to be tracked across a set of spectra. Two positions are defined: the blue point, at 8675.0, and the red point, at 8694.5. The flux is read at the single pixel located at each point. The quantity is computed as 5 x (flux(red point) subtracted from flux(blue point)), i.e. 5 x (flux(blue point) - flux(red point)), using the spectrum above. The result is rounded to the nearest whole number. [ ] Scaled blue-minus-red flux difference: 10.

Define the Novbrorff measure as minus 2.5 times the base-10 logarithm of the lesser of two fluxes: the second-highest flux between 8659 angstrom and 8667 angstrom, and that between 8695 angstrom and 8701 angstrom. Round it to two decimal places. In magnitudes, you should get -2.81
